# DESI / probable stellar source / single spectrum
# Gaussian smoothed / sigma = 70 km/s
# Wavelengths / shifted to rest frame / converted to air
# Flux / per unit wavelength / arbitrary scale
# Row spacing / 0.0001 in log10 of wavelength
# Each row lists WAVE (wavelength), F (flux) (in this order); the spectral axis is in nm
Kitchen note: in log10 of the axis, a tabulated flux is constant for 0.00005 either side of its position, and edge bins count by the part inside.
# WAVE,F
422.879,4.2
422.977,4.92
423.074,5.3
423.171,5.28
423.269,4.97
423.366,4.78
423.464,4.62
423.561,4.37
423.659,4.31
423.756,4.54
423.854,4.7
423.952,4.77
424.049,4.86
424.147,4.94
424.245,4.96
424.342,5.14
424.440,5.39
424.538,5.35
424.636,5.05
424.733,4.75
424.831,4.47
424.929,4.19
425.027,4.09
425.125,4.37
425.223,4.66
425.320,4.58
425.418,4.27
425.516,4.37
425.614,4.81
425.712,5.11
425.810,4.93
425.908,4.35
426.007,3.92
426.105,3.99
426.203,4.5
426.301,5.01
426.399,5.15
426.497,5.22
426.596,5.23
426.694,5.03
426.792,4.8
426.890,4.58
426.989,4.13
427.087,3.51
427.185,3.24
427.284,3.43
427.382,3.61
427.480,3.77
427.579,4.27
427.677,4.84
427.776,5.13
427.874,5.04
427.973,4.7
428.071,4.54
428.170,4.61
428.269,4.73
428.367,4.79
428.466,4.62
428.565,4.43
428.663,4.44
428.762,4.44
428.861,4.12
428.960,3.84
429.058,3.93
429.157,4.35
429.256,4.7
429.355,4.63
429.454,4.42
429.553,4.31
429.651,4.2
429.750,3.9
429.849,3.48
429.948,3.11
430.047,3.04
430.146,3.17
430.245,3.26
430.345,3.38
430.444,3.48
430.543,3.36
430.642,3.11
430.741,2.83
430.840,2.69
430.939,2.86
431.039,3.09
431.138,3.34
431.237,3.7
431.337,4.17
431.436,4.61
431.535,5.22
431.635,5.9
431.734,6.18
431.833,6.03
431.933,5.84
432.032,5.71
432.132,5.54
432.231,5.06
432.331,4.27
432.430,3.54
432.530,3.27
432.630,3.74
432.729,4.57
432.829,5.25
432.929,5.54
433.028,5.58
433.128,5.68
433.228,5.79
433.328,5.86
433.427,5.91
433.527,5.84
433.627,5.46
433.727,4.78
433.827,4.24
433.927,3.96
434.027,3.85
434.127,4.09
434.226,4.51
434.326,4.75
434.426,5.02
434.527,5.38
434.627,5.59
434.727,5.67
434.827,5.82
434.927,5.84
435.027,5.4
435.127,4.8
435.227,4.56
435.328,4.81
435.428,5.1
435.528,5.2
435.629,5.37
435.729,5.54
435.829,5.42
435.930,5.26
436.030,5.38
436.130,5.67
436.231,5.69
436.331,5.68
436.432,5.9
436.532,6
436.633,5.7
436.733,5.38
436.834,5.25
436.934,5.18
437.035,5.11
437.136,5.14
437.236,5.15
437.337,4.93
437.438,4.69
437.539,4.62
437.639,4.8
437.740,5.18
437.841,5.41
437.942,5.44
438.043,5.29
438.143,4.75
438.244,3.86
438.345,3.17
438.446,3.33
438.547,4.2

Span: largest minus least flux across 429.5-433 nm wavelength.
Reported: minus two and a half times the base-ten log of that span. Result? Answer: -1.4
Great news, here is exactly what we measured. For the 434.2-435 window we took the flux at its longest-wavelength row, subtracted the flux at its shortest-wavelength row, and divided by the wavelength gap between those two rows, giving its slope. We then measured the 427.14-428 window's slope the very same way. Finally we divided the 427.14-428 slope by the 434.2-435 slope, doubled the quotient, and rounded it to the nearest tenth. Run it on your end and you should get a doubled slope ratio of 2.0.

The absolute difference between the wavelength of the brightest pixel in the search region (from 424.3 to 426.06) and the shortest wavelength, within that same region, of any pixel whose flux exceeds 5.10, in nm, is 0.10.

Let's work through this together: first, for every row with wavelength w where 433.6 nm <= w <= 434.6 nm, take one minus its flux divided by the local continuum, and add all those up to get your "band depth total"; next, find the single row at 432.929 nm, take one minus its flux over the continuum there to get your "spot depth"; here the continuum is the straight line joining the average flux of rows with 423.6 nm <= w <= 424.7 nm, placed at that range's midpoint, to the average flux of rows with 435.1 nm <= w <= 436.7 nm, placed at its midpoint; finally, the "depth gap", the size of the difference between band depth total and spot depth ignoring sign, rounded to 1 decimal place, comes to 1.4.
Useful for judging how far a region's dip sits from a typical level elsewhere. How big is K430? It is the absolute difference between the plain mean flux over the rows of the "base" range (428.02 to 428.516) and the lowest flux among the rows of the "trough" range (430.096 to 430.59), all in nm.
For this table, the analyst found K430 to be 1.49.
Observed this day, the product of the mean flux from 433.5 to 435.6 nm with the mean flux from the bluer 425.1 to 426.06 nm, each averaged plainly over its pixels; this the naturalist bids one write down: 22.6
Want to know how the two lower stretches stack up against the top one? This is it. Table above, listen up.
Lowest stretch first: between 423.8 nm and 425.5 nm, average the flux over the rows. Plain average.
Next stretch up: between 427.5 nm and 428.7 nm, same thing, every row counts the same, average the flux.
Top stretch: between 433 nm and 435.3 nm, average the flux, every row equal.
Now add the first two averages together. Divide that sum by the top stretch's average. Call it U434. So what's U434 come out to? 1.83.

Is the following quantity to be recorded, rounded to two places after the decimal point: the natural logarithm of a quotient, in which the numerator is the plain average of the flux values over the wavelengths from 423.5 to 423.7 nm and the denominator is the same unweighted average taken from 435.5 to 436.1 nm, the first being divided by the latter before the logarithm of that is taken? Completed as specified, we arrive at -0.21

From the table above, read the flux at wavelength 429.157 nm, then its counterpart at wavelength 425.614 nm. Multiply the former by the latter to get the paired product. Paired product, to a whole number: 21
